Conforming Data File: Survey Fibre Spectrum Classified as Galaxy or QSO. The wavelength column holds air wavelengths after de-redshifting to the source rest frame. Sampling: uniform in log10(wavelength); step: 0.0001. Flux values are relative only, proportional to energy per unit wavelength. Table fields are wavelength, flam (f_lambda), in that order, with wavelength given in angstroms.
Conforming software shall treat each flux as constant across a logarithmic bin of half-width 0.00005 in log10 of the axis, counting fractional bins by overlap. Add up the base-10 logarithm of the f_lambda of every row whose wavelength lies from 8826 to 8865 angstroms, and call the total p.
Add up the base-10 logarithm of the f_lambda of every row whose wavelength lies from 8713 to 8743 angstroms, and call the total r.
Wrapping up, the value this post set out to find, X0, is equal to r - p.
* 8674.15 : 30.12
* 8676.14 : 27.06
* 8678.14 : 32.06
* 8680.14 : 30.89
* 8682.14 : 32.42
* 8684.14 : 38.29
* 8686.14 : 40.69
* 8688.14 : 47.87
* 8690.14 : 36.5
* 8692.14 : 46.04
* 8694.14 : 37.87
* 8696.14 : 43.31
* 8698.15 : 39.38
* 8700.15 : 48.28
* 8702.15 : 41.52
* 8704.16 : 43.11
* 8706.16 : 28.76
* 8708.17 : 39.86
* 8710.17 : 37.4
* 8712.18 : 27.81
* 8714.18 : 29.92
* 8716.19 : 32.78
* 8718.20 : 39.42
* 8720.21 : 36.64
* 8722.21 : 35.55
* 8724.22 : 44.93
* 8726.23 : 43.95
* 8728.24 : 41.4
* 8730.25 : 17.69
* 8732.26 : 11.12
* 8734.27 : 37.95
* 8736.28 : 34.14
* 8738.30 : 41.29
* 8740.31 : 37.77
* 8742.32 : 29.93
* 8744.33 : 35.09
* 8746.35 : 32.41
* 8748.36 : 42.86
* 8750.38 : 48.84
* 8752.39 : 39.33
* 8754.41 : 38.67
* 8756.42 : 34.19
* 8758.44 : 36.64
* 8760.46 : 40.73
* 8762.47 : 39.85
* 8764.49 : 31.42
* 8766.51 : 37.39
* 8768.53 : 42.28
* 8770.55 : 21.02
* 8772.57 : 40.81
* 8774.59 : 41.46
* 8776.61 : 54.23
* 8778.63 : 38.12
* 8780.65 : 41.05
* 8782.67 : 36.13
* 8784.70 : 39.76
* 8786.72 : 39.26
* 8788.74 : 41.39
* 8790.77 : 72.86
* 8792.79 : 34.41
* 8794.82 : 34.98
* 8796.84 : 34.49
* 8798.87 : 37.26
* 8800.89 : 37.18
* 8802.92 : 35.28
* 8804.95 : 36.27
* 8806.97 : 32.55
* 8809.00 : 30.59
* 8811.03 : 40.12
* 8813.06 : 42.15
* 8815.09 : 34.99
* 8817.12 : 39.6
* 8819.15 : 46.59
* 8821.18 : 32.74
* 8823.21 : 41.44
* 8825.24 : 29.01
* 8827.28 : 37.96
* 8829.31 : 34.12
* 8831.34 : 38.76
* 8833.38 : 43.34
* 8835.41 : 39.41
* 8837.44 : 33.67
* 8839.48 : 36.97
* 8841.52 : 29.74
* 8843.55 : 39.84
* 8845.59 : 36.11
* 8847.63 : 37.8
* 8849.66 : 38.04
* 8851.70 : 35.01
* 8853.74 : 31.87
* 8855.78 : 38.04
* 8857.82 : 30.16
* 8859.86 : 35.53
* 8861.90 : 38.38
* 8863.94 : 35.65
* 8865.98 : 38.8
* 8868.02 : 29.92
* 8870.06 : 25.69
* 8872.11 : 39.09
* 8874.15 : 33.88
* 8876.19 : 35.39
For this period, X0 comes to -7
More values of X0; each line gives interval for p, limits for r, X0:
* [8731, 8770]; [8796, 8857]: 17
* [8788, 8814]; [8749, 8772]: -3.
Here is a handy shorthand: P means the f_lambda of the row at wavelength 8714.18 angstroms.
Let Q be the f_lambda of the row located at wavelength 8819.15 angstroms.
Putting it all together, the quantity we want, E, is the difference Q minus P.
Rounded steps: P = 29.92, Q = 46.59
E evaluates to 16.7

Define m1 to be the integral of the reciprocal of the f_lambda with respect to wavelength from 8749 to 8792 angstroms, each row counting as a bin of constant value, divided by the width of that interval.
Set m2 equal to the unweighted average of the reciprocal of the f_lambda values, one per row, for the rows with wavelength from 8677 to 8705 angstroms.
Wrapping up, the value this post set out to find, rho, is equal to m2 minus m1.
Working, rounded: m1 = 0.0258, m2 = 0.026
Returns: 0.000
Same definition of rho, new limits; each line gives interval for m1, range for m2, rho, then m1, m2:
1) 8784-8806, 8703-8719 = 0.003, 0.0259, 0.029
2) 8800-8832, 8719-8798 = 0.001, 0.0276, 0.029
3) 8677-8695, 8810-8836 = -0.001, 0.0269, 0.026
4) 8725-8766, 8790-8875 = -0.003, 0.0312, 0.028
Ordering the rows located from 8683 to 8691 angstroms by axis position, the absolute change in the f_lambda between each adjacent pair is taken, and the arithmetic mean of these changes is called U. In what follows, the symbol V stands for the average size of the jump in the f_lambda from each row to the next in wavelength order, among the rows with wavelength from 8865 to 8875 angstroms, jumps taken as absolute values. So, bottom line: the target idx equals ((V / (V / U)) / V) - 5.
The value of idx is -4.1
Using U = 7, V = 8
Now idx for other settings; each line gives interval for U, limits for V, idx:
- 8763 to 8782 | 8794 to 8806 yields 3.5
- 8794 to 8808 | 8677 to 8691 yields -4.7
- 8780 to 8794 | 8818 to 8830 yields -3.6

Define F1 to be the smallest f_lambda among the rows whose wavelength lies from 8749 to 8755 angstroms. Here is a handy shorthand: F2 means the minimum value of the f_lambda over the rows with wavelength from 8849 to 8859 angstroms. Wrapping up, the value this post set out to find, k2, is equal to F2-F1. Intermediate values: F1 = 38.67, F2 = 30.16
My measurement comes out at -9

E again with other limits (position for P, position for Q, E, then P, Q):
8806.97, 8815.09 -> 2.4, 32.55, 34.99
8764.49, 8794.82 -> 3.6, 31.42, 34.98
